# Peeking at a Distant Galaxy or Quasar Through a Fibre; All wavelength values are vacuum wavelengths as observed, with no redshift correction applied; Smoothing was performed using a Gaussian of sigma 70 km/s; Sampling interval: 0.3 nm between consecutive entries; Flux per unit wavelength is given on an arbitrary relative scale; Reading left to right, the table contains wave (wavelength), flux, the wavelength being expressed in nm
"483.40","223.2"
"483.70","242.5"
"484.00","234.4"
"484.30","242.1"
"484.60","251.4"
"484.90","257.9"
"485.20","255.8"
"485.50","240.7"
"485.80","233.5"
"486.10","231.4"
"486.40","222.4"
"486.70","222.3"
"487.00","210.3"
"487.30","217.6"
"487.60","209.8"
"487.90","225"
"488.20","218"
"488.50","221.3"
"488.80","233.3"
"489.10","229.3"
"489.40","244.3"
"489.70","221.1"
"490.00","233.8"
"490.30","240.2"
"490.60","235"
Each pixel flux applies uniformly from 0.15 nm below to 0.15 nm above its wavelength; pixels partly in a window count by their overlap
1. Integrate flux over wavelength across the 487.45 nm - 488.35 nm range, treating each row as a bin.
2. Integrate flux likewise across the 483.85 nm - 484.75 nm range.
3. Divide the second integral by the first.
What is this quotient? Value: 1.12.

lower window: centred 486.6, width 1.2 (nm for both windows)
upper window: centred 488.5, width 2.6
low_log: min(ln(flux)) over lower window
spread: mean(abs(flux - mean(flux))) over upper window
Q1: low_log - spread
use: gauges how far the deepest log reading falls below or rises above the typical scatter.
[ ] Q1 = -2.3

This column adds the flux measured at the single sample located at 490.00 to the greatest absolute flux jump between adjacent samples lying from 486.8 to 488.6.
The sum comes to 249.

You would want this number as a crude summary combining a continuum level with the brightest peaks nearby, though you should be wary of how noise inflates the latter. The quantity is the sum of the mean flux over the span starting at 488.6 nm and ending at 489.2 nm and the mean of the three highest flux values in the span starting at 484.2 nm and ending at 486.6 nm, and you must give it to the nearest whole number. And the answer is 486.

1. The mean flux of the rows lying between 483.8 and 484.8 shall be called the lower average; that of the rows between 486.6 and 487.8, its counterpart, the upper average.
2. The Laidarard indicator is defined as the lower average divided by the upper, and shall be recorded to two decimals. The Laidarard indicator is 1.13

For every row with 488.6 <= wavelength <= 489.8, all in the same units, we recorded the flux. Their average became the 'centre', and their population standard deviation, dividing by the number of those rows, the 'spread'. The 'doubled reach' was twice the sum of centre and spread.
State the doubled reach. 481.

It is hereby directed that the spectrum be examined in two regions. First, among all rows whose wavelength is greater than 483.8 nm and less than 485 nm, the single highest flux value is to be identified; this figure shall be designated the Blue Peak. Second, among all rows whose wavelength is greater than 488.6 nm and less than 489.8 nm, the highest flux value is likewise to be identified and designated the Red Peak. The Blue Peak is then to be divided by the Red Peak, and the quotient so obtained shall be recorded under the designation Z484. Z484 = 1.06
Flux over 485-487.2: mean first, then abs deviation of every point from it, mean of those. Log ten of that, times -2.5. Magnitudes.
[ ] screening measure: -2.6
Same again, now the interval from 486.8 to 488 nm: -1.9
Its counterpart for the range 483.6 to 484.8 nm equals -1.6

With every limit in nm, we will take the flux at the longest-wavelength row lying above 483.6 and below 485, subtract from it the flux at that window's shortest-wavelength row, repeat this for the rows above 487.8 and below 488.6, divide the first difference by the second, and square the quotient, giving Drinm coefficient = 17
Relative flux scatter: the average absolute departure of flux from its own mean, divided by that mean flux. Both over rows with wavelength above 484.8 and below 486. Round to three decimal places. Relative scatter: 0.040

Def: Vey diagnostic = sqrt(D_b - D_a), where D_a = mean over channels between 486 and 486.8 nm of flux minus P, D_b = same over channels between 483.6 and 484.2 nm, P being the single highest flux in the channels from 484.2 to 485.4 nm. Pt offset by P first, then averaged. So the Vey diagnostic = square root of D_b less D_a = 3.6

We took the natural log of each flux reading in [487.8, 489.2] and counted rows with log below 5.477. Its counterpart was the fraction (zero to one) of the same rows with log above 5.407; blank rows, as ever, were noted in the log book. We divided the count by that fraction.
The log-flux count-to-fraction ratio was 8.3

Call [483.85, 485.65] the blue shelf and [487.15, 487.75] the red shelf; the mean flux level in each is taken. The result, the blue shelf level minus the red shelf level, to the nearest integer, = 33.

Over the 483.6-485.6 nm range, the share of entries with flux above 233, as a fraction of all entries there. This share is 1.0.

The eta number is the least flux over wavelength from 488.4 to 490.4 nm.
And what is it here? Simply 221.1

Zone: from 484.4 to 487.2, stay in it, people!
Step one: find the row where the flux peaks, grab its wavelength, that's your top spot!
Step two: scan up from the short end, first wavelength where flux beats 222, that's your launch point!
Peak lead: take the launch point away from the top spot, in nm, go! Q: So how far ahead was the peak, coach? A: 0.30 nm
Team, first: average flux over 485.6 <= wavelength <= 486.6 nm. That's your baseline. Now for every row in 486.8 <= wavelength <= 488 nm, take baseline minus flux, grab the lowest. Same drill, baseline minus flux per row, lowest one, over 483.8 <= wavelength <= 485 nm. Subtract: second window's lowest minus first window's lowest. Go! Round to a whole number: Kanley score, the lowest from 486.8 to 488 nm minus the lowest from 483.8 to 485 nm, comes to 33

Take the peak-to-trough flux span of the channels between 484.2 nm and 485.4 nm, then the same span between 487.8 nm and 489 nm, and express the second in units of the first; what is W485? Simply 1.0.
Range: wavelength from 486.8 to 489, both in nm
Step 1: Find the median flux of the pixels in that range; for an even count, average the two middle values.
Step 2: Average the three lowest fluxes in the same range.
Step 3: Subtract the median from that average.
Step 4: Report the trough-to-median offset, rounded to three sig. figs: -5.43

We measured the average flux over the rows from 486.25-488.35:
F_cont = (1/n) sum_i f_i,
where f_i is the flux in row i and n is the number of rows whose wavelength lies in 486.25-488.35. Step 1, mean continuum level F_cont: 218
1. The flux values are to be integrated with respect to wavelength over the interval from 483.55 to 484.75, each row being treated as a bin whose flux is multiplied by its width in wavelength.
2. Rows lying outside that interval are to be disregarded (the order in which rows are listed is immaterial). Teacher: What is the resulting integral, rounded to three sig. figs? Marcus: 291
